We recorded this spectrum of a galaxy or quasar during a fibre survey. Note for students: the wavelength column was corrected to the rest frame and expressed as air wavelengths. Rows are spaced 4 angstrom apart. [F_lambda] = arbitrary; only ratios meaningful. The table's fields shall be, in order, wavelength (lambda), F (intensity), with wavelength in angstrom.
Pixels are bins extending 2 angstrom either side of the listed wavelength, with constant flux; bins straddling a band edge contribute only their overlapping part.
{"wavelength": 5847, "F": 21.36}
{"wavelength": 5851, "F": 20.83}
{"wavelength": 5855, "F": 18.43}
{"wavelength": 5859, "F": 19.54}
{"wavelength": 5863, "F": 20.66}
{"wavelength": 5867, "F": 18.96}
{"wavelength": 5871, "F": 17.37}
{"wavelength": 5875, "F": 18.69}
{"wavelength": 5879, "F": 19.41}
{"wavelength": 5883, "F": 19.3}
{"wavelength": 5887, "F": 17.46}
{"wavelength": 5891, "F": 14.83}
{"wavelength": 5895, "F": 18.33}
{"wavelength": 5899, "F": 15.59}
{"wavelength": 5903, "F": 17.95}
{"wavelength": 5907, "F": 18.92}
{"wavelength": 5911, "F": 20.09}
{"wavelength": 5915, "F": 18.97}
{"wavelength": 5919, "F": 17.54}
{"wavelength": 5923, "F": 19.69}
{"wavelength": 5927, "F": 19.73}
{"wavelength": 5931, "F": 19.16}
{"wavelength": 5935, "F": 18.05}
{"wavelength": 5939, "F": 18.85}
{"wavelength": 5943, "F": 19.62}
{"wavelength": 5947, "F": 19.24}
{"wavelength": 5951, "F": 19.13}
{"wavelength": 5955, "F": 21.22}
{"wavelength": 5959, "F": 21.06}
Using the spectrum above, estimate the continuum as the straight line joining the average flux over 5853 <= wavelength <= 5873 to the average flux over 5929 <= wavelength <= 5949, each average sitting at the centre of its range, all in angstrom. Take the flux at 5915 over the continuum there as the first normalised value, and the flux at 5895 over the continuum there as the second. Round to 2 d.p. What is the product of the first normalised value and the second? 0.96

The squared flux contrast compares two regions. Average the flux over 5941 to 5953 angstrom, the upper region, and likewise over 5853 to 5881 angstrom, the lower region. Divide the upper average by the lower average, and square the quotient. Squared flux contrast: 1.03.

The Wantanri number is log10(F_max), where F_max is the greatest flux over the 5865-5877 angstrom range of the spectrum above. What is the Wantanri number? 1.28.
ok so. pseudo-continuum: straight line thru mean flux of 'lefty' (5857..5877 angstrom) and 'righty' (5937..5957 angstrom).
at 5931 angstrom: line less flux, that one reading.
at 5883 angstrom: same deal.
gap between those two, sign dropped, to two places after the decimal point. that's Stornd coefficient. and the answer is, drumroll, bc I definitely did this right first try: 0.48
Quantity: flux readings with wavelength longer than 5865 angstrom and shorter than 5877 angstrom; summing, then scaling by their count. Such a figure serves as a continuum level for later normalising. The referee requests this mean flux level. 18.3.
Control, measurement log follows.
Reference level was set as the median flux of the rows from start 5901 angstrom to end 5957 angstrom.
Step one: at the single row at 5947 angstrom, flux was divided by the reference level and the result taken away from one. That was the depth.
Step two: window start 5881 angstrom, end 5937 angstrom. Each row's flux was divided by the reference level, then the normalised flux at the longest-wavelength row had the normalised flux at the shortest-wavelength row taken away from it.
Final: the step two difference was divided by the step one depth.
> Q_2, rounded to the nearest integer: 13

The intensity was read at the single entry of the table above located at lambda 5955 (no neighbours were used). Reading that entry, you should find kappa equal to 21.22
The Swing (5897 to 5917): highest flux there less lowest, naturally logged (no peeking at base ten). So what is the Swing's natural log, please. 1.5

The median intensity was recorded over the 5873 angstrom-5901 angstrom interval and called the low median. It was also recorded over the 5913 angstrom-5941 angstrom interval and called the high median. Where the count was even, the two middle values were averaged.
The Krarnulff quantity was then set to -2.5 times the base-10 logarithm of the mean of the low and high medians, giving -3.18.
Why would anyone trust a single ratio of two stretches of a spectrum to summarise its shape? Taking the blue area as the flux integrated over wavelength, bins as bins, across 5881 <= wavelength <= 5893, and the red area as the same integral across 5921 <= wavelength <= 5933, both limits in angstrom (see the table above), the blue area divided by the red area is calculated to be 0.88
